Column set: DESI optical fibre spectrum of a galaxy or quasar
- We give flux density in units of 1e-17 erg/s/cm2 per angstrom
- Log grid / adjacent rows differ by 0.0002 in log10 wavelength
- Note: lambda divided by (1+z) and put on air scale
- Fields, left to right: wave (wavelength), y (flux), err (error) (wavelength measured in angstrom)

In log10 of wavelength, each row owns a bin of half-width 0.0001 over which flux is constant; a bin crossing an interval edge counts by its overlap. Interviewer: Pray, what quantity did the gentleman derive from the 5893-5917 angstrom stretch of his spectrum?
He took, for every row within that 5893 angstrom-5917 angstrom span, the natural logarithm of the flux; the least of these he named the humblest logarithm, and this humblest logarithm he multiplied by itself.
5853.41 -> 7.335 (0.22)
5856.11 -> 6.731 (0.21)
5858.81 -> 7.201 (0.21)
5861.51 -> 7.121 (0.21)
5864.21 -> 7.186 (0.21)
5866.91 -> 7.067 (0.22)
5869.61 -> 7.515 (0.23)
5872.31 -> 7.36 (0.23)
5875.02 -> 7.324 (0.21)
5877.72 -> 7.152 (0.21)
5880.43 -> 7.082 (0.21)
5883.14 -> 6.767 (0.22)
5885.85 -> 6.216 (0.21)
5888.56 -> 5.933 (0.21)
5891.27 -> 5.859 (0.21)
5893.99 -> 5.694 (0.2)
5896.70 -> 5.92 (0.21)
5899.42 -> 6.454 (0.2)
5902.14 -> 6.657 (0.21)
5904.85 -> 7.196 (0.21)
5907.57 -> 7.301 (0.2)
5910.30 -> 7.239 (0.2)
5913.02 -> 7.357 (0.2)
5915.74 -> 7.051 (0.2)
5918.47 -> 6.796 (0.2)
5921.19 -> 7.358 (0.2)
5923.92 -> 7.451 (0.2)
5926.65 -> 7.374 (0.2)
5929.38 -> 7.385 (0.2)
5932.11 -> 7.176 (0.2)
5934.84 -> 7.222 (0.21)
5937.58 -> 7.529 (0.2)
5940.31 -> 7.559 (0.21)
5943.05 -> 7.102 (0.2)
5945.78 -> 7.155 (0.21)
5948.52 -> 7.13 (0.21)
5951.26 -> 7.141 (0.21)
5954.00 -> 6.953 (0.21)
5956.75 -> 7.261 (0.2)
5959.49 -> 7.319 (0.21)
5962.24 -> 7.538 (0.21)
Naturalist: 3.03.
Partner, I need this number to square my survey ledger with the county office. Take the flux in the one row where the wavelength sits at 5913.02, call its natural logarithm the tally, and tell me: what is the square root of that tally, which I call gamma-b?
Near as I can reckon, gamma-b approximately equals 1.41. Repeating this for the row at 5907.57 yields 1.41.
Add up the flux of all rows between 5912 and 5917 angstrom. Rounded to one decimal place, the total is 14.4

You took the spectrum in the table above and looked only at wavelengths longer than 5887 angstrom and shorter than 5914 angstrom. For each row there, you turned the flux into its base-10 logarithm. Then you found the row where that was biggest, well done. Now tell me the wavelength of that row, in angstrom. 5913.02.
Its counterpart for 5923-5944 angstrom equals 5940.31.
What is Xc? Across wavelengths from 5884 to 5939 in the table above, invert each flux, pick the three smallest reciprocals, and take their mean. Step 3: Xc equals 0.134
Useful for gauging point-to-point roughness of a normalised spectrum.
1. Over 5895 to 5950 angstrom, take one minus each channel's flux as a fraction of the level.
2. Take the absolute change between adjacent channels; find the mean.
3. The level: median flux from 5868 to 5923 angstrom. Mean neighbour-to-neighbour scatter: 0.030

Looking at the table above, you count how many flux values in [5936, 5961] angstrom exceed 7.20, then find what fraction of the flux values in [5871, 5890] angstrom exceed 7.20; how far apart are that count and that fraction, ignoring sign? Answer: 3.7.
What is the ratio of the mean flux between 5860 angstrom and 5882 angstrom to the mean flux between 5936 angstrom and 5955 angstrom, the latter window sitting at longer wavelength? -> 1.00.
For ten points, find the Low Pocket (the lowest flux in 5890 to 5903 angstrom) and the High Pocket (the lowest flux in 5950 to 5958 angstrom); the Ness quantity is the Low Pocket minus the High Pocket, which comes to -1.3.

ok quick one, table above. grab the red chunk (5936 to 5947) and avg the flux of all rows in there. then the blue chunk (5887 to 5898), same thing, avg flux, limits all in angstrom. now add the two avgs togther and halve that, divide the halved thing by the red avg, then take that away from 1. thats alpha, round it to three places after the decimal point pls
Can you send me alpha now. 0.101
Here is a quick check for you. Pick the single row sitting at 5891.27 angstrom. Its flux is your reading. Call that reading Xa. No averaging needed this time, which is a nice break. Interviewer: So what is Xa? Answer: 5.859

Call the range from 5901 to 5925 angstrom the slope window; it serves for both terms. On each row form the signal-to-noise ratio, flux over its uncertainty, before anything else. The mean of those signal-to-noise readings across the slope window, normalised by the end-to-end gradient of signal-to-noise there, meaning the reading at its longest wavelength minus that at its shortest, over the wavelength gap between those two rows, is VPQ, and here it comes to 139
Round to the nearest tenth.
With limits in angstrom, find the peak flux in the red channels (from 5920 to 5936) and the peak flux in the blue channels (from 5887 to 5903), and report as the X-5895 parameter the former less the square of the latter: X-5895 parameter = -36.9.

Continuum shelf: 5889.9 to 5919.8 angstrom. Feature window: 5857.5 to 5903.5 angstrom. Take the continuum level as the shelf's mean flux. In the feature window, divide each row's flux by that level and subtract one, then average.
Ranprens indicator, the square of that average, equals 0.000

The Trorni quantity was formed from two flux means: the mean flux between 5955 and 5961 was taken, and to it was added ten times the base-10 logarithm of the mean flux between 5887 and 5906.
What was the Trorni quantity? 15.2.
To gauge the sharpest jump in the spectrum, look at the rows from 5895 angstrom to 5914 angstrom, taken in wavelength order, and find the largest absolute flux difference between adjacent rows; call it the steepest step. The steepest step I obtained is 0.54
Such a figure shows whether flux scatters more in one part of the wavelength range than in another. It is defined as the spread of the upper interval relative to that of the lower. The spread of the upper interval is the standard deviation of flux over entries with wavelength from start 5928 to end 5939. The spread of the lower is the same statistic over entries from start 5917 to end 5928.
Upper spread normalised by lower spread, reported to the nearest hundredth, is 0.53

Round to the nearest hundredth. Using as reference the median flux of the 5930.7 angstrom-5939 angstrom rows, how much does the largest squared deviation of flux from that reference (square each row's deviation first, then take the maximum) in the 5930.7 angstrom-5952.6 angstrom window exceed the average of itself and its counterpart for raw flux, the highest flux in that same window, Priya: -3.72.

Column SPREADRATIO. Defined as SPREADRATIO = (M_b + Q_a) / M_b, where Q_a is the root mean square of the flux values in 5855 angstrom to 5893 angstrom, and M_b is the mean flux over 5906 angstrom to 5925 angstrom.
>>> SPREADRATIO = 1.96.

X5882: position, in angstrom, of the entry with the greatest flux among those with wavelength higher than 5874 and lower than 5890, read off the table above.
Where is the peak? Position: 5875.02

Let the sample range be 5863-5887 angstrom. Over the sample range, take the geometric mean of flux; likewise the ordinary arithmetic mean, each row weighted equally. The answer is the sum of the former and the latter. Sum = 14.1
